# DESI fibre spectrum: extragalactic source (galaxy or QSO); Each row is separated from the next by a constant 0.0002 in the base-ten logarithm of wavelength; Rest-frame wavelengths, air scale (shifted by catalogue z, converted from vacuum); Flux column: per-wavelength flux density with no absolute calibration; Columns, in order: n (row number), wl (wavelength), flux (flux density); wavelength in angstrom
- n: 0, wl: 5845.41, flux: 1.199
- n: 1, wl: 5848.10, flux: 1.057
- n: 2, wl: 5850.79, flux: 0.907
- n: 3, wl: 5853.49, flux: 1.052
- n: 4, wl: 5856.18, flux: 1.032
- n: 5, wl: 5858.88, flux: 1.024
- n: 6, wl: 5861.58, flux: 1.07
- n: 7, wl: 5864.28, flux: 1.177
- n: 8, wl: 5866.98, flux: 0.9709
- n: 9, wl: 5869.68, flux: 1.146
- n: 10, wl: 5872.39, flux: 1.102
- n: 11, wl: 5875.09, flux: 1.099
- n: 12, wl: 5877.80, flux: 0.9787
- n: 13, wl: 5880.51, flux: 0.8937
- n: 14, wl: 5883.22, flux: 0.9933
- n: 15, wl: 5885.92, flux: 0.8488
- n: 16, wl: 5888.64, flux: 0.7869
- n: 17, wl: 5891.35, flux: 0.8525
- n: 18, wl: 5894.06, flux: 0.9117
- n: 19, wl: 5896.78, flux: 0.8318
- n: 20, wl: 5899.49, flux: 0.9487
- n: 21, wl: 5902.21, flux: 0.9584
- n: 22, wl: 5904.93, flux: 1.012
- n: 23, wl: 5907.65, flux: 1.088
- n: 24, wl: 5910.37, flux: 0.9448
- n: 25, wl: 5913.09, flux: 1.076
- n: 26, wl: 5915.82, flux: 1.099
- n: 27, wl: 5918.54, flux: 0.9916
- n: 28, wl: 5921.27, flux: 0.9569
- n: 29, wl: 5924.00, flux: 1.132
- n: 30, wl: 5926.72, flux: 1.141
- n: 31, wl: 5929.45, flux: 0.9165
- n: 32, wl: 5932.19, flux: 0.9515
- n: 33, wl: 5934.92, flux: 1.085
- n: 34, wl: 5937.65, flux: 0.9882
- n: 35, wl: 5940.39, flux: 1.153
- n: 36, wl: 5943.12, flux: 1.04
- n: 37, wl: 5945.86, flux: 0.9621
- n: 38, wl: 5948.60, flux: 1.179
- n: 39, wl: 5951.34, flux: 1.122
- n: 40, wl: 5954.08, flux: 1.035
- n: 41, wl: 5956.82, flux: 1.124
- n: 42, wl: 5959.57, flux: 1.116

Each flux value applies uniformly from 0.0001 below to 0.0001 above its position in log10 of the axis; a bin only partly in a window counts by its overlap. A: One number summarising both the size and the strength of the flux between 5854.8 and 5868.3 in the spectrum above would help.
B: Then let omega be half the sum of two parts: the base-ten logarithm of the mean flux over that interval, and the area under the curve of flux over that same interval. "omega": 7.13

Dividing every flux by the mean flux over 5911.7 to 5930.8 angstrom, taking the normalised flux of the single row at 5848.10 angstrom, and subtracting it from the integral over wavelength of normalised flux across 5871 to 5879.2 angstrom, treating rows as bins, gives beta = 7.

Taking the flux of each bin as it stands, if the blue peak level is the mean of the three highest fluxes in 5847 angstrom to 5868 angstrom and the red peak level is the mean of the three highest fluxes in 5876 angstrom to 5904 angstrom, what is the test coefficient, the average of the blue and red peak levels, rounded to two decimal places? 1.04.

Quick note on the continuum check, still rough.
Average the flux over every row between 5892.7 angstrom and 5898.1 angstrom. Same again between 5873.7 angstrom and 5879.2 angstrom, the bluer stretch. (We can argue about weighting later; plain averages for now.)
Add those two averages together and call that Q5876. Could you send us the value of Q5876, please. 1.91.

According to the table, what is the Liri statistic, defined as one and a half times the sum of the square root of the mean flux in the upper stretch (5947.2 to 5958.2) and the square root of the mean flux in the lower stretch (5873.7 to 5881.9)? 3.08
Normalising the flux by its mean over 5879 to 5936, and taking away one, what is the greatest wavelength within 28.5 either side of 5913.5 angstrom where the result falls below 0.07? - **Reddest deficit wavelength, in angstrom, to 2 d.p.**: 5937.65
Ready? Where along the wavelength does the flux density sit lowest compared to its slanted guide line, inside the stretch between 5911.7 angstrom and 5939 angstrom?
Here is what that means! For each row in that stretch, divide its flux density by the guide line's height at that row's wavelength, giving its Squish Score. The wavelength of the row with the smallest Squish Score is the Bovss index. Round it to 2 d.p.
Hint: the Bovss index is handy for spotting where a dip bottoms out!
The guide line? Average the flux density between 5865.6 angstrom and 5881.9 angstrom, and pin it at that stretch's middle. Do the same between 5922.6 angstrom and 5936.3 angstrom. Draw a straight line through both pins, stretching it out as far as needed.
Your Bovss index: 5929.45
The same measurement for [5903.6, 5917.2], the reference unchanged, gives 5910.37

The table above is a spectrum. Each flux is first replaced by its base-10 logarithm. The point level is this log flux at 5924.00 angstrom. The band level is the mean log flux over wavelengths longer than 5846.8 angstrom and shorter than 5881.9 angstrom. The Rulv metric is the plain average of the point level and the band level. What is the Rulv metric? 0.035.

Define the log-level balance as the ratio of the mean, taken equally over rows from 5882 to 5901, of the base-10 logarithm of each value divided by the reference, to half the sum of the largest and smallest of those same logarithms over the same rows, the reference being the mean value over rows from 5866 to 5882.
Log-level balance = 1.0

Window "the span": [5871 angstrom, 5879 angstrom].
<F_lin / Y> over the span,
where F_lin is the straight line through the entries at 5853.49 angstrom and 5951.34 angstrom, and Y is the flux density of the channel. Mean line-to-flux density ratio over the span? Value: 1.01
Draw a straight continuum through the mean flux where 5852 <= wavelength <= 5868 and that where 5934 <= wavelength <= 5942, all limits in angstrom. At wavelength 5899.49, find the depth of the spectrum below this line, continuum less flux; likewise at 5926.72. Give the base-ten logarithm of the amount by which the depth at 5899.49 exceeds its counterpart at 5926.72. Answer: -0.73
